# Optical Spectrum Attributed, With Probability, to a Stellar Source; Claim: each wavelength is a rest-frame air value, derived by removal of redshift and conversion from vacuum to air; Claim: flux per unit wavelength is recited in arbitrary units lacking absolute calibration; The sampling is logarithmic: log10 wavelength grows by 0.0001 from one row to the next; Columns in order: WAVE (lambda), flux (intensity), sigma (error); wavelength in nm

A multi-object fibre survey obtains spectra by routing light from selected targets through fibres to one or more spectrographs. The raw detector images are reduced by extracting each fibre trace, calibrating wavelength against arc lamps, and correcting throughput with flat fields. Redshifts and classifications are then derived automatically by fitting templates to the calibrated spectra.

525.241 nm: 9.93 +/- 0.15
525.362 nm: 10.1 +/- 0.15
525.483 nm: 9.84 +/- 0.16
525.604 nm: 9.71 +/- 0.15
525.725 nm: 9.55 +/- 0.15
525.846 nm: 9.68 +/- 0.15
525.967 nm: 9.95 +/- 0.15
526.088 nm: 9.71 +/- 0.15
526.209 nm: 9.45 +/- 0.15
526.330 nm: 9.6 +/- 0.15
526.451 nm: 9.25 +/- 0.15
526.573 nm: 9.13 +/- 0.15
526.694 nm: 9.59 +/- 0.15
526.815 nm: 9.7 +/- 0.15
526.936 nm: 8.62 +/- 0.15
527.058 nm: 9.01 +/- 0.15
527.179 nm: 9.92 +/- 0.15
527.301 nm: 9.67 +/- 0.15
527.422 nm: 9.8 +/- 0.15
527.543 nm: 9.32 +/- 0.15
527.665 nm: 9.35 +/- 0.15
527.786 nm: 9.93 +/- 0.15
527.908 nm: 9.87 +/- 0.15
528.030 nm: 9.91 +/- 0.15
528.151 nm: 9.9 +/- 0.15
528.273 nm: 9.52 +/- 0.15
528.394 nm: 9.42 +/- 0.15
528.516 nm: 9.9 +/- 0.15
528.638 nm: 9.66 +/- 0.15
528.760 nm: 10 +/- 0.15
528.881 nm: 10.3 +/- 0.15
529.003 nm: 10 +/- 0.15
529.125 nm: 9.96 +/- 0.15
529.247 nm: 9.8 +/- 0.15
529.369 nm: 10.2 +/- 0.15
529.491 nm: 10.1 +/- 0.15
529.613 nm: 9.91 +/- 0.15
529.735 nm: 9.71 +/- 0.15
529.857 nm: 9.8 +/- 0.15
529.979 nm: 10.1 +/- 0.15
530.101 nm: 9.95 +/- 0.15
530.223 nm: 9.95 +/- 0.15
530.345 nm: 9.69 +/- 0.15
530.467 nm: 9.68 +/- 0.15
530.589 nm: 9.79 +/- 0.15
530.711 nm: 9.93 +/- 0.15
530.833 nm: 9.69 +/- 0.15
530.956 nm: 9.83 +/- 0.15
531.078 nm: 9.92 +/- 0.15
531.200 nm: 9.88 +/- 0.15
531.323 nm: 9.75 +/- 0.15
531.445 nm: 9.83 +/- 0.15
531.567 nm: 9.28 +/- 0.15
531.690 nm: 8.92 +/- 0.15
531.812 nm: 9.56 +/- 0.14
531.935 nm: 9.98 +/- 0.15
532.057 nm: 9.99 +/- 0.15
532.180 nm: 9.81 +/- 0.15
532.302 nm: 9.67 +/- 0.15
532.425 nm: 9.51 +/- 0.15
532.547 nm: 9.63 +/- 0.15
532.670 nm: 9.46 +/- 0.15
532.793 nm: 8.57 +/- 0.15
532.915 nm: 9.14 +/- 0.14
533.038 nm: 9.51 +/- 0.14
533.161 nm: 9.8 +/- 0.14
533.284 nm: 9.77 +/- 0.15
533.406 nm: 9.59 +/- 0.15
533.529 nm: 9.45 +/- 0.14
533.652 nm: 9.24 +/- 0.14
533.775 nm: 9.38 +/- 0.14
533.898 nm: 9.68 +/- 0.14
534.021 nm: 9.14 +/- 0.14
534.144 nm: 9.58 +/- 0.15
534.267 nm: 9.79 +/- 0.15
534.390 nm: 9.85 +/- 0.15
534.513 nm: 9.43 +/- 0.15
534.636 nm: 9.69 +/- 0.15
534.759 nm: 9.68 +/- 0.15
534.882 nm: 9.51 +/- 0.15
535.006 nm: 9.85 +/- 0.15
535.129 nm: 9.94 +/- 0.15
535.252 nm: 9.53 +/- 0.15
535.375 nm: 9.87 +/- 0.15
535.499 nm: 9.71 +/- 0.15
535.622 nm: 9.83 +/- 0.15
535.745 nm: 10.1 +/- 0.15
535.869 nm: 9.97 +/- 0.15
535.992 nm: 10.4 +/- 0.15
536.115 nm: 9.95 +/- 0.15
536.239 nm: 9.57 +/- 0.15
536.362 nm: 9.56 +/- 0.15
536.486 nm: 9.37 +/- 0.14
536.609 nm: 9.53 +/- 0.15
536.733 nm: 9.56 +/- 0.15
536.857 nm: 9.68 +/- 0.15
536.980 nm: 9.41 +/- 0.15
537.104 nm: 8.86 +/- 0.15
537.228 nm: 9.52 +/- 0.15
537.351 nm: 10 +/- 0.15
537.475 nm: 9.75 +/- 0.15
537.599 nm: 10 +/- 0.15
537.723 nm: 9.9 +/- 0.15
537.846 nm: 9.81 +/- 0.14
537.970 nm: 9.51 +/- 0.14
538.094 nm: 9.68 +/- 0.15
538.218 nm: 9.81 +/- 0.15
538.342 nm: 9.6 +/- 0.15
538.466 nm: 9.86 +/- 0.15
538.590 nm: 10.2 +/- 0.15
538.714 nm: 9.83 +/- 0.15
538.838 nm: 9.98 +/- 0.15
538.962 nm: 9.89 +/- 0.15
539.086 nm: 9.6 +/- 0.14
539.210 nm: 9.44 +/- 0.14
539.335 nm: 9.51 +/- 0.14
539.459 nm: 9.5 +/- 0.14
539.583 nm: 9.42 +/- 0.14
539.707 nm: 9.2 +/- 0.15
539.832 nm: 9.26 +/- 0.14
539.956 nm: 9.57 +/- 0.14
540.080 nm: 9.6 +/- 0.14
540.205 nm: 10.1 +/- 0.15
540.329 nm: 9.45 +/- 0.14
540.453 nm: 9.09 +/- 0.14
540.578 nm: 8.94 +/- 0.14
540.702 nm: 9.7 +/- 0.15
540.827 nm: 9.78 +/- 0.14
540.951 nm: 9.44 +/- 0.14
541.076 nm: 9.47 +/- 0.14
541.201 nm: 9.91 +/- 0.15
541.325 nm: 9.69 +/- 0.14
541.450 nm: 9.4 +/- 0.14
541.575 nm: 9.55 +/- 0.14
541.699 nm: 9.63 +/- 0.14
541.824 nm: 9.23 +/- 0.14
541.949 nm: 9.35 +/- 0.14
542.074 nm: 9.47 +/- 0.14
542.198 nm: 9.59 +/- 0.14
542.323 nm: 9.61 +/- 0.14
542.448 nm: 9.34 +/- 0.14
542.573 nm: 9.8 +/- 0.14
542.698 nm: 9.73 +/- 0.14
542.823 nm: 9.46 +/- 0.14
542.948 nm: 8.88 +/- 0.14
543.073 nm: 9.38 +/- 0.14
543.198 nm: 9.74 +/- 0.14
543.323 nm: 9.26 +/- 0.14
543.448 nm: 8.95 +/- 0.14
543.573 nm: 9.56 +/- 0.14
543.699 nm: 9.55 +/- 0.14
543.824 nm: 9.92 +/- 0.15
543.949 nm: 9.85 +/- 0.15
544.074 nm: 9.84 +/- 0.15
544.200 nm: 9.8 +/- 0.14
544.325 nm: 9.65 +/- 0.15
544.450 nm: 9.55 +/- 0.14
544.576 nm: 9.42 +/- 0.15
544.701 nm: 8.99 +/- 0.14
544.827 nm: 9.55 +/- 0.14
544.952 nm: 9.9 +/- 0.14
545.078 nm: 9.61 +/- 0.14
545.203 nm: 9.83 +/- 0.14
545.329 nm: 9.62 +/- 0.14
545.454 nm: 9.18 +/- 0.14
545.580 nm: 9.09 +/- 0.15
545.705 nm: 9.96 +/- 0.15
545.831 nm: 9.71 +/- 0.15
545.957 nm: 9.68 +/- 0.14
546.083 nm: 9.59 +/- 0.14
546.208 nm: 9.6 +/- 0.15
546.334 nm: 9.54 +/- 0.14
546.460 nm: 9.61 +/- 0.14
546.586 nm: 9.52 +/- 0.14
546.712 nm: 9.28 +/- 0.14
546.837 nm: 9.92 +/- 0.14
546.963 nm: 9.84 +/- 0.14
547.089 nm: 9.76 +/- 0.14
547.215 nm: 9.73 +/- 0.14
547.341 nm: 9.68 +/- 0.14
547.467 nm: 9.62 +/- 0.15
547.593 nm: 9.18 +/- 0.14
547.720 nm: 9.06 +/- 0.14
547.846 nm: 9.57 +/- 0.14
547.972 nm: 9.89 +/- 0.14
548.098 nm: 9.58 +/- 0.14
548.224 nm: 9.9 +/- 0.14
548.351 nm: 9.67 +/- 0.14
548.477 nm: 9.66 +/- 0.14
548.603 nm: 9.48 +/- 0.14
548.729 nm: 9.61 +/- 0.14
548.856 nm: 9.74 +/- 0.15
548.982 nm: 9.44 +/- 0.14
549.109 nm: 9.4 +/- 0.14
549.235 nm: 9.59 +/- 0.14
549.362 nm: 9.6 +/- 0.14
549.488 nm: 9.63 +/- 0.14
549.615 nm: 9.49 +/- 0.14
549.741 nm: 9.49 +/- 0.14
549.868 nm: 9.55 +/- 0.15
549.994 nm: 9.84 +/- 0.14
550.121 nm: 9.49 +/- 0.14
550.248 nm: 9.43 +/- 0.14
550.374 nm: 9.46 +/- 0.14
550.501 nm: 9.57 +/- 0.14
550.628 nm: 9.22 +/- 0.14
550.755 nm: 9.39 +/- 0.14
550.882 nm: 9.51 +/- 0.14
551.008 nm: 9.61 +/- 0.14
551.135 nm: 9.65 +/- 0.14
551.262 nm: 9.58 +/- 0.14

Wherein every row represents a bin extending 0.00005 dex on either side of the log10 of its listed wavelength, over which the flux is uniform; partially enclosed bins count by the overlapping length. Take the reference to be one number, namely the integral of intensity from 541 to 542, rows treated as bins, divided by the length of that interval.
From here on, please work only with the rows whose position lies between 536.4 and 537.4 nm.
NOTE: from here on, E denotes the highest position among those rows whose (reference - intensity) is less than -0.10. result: 537.351 nm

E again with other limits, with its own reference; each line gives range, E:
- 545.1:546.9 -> 546.837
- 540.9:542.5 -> 541.699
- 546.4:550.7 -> 549.994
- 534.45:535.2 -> 535.129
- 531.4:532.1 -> 532.057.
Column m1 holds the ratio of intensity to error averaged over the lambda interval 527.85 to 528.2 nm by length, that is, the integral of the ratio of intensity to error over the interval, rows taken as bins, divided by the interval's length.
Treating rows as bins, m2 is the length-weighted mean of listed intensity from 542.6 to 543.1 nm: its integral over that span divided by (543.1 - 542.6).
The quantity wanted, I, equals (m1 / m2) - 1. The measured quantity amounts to 6.03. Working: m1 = 66.0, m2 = 9.39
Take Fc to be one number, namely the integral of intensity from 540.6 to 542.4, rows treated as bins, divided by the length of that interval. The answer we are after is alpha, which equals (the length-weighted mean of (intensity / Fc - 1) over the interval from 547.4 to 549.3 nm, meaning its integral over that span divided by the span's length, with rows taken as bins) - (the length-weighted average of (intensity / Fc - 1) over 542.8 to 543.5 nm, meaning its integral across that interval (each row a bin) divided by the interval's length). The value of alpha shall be 0.03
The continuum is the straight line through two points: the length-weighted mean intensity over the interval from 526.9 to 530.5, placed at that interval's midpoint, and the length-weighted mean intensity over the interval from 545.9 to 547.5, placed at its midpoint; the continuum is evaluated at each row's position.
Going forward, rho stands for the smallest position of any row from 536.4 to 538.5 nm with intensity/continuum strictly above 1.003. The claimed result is 537.351 nm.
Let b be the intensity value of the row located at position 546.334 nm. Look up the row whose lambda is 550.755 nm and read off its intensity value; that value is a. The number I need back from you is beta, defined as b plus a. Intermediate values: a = 9.39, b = 9.54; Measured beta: 18.9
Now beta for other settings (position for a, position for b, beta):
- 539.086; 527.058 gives 18.6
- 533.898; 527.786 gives 19.6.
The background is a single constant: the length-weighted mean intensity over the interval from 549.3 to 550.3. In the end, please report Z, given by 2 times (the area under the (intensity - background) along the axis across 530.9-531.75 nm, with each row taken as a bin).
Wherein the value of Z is 0.10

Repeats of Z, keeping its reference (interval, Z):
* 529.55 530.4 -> 0.52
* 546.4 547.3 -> 0.18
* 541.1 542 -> -0.06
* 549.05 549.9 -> -0.05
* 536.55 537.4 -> -0.11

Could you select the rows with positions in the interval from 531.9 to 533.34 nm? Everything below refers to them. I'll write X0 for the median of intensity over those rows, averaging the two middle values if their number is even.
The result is 9.65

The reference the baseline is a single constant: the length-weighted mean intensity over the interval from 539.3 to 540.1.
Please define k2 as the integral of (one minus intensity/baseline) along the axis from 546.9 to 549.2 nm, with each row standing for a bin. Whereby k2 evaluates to -0.041 nm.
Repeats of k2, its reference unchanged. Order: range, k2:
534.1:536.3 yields -0.084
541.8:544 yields -0.012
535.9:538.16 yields -0.058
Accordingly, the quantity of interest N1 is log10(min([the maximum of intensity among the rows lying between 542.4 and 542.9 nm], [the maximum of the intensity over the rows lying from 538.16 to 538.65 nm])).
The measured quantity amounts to 0.991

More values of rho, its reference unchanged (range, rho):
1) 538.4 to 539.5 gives 538.466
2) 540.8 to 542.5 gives 540.827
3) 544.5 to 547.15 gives 544.952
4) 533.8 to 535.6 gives 534.267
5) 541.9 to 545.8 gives 542.573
